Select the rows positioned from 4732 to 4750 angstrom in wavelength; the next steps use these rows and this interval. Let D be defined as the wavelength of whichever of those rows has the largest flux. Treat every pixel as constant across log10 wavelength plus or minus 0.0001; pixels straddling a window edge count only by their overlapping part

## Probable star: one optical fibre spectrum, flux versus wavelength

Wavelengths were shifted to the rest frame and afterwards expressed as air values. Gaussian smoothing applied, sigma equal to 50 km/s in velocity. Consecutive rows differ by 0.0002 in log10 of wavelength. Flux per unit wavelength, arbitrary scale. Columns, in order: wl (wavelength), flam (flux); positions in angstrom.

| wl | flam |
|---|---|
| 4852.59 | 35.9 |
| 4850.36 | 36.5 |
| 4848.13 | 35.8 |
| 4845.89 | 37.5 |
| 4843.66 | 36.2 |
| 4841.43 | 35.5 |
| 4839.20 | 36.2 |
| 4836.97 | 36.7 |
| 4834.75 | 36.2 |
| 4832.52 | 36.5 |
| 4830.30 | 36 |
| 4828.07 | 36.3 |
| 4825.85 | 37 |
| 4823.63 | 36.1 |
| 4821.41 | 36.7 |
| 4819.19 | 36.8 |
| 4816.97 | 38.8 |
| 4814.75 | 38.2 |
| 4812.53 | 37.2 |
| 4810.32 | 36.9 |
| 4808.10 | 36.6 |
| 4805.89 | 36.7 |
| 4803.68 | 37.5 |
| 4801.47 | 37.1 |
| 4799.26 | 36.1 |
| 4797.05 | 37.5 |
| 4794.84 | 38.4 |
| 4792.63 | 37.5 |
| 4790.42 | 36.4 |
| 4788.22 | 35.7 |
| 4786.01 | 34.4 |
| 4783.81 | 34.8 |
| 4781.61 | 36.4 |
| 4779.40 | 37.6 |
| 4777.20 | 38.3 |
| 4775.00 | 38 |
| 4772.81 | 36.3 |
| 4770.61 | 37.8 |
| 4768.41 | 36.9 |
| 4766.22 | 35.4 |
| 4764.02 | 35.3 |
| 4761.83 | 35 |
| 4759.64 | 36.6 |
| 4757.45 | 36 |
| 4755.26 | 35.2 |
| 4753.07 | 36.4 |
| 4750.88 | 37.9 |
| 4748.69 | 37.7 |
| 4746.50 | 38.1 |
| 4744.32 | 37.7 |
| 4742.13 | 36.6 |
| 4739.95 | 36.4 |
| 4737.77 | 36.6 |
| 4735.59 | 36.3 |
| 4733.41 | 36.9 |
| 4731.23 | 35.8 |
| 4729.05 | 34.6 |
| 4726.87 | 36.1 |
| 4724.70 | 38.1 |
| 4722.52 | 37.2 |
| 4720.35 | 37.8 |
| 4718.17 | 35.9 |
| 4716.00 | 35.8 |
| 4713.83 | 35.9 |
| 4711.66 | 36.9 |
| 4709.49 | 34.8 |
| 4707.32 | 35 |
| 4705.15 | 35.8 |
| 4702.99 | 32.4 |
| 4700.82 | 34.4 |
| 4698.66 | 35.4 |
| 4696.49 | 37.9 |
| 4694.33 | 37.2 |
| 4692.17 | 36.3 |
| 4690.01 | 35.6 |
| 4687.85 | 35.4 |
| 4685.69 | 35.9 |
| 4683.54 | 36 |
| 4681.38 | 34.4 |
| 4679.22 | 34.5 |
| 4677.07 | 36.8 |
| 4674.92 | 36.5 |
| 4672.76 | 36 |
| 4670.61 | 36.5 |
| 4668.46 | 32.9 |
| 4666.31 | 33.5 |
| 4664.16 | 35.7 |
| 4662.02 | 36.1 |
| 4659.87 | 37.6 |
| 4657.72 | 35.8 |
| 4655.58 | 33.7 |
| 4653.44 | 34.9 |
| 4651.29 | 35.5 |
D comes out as 4746.50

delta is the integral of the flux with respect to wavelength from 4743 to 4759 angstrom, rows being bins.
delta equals 591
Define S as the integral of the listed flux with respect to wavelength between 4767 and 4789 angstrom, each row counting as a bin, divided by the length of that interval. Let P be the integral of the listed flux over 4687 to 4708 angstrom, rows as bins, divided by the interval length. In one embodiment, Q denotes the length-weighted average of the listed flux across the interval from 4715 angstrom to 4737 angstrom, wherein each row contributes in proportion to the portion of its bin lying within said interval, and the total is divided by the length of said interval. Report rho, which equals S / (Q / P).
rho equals 35.7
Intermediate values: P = 35.6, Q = 36.5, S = 36.6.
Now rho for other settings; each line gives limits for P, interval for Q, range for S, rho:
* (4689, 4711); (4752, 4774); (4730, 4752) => 36.4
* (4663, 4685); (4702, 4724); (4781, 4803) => 35.9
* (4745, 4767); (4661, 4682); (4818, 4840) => 37.6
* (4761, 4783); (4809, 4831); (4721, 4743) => 36.2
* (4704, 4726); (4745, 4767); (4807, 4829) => 37.0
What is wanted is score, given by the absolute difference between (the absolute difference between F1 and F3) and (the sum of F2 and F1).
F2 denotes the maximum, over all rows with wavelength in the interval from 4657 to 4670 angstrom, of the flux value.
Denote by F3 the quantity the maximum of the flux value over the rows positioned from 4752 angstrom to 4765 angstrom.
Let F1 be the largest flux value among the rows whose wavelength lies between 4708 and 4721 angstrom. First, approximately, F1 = 37.8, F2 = 37.6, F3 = 36.6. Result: 74.2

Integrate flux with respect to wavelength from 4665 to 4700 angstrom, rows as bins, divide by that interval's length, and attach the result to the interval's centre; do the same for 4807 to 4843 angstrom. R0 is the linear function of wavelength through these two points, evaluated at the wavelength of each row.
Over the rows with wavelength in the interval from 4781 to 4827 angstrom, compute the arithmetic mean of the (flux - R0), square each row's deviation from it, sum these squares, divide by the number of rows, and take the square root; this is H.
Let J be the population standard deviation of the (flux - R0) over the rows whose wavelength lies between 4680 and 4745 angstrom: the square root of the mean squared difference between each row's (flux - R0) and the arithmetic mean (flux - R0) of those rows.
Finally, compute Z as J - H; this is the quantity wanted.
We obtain 0.16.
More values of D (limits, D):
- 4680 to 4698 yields 4696.49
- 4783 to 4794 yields 4792.63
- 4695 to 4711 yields 4696.49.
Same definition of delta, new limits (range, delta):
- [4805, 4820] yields 560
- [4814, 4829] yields 557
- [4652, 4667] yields 531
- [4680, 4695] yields 536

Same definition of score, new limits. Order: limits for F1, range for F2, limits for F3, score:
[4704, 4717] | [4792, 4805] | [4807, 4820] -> 73.4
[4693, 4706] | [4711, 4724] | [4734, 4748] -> 75.5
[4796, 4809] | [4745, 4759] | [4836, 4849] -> 75.6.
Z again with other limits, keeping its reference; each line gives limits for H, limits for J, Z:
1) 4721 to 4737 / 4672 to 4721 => 0.14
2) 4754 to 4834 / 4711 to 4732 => 0.01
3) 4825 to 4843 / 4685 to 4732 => 0.82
